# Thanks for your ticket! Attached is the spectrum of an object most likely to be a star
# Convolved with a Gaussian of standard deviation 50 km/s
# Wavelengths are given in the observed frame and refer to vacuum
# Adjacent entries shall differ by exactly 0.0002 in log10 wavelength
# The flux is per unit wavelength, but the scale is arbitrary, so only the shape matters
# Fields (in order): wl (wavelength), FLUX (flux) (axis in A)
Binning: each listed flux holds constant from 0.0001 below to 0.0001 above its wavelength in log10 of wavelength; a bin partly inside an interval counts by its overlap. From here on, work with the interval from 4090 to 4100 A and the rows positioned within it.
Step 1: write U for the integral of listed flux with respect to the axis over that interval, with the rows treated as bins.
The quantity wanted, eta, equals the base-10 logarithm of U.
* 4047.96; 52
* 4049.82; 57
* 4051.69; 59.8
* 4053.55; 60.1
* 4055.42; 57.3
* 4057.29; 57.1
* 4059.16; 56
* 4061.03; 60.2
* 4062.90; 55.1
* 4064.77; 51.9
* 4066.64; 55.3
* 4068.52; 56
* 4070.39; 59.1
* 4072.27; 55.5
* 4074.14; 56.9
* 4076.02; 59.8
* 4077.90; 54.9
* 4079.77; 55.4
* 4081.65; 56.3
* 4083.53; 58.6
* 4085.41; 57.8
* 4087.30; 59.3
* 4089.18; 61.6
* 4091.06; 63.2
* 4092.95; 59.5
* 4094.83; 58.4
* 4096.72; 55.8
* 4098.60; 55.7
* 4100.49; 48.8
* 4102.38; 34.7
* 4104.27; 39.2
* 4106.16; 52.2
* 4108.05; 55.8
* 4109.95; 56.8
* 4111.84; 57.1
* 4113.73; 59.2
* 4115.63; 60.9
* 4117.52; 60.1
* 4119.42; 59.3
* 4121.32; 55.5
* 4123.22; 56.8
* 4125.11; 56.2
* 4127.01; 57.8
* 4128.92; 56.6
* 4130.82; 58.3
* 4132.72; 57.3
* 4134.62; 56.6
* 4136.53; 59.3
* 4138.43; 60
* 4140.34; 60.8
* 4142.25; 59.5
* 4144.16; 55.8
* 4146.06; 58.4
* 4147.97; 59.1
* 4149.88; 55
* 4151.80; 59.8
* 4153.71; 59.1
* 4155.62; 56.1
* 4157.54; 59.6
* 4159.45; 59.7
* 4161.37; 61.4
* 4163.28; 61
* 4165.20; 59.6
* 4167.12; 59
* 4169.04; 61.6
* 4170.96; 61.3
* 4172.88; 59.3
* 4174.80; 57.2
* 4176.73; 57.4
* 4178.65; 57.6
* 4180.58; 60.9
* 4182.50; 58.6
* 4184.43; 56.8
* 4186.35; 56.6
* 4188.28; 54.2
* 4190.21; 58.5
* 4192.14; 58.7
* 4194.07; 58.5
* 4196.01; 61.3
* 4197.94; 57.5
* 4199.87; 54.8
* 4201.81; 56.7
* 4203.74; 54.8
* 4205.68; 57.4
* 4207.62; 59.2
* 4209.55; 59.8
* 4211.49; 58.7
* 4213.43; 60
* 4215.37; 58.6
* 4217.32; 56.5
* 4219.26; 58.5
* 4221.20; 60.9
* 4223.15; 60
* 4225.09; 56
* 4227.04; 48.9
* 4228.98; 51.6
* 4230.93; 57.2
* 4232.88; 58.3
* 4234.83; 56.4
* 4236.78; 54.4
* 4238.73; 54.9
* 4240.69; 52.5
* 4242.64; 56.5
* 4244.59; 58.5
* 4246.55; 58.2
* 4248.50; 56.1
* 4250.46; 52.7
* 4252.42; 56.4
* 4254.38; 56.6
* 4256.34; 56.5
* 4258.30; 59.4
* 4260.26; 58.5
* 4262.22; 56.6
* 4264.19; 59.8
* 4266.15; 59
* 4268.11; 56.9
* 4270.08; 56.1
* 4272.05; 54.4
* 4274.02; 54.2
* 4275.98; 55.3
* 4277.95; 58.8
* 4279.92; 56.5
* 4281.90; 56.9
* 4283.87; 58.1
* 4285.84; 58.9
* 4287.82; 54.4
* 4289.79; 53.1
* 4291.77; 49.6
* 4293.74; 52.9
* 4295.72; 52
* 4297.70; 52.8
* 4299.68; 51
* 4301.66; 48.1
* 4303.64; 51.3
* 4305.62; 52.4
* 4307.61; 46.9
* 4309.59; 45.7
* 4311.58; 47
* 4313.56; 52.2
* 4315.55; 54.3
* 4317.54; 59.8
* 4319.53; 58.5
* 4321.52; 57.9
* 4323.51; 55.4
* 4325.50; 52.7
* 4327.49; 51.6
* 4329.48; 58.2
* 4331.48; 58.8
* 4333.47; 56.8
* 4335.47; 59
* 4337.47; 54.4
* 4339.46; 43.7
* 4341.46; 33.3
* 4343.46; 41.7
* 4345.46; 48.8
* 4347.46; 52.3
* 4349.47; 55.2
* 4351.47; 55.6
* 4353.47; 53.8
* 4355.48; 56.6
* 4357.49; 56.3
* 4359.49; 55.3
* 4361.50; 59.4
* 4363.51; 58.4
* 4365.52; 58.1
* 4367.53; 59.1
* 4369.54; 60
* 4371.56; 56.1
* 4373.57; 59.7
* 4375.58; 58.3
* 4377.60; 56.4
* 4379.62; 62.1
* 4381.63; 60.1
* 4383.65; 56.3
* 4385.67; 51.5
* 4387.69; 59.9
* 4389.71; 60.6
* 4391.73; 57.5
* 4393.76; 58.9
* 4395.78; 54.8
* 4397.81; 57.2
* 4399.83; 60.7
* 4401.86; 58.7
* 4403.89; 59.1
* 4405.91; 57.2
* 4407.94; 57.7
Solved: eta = 2.76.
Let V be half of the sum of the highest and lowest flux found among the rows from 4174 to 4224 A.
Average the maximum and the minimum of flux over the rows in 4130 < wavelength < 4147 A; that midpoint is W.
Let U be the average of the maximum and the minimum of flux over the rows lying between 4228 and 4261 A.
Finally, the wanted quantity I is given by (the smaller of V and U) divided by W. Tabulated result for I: 0.95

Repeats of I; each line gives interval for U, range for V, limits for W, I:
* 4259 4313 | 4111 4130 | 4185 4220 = 0.91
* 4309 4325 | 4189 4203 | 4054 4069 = 0.94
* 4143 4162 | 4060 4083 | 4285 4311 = 1.07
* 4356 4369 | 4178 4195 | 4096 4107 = 1.27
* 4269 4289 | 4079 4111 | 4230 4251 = 0.88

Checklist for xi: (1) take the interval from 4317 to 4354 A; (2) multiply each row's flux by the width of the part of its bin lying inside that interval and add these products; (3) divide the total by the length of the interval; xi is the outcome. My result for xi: 52.9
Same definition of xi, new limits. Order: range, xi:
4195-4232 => 57.3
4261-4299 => 55.6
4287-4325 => 52.4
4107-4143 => 58.1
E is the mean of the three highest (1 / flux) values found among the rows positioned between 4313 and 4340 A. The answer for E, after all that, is 0.0205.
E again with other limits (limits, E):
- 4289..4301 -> 0.0197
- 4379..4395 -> 0.0182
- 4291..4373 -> 0.0256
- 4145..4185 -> 0.0179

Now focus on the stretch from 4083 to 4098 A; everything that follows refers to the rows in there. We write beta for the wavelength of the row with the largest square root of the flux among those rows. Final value 4091.06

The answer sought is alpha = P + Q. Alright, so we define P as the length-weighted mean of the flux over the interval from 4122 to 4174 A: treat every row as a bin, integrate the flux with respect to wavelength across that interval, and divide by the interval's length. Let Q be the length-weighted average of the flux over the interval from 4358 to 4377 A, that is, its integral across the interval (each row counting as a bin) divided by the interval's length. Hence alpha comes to 117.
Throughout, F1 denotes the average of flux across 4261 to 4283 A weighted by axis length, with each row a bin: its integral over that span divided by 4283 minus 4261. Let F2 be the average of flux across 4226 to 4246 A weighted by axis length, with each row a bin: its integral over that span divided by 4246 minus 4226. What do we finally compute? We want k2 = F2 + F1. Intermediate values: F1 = 56.8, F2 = 55.0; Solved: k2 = 112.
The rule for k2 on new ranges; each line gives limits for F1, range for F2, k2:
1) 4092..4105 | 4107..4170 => 109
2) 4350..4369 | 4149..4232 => 115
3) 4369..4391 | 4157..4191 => 117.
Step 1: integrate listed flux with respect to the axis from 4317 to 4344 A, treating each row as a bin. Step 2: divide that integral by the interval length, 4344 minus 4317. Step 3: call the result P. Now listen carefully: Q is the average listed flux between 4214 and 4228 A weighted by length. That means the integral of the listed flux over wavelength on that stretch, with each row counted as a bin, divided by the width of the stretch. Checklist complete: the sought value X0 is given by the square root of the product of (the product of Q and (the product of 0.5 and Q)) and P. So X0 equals 294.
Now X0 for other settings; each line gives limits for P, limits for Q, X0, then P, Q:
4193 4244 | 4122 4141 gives 309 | 56.9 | 57.9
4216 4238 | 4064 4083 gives 298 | 56.3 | 56.2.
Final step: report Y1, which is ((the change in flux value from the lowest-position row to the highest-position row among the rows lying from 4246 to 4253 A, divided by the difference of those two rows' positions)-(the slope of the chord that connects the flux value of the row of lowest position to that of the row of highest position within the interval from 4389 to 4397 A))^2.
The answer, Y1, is 0.4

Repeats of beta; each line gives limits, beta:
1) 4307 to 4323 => 4317.54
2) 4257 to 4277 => 4264.19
